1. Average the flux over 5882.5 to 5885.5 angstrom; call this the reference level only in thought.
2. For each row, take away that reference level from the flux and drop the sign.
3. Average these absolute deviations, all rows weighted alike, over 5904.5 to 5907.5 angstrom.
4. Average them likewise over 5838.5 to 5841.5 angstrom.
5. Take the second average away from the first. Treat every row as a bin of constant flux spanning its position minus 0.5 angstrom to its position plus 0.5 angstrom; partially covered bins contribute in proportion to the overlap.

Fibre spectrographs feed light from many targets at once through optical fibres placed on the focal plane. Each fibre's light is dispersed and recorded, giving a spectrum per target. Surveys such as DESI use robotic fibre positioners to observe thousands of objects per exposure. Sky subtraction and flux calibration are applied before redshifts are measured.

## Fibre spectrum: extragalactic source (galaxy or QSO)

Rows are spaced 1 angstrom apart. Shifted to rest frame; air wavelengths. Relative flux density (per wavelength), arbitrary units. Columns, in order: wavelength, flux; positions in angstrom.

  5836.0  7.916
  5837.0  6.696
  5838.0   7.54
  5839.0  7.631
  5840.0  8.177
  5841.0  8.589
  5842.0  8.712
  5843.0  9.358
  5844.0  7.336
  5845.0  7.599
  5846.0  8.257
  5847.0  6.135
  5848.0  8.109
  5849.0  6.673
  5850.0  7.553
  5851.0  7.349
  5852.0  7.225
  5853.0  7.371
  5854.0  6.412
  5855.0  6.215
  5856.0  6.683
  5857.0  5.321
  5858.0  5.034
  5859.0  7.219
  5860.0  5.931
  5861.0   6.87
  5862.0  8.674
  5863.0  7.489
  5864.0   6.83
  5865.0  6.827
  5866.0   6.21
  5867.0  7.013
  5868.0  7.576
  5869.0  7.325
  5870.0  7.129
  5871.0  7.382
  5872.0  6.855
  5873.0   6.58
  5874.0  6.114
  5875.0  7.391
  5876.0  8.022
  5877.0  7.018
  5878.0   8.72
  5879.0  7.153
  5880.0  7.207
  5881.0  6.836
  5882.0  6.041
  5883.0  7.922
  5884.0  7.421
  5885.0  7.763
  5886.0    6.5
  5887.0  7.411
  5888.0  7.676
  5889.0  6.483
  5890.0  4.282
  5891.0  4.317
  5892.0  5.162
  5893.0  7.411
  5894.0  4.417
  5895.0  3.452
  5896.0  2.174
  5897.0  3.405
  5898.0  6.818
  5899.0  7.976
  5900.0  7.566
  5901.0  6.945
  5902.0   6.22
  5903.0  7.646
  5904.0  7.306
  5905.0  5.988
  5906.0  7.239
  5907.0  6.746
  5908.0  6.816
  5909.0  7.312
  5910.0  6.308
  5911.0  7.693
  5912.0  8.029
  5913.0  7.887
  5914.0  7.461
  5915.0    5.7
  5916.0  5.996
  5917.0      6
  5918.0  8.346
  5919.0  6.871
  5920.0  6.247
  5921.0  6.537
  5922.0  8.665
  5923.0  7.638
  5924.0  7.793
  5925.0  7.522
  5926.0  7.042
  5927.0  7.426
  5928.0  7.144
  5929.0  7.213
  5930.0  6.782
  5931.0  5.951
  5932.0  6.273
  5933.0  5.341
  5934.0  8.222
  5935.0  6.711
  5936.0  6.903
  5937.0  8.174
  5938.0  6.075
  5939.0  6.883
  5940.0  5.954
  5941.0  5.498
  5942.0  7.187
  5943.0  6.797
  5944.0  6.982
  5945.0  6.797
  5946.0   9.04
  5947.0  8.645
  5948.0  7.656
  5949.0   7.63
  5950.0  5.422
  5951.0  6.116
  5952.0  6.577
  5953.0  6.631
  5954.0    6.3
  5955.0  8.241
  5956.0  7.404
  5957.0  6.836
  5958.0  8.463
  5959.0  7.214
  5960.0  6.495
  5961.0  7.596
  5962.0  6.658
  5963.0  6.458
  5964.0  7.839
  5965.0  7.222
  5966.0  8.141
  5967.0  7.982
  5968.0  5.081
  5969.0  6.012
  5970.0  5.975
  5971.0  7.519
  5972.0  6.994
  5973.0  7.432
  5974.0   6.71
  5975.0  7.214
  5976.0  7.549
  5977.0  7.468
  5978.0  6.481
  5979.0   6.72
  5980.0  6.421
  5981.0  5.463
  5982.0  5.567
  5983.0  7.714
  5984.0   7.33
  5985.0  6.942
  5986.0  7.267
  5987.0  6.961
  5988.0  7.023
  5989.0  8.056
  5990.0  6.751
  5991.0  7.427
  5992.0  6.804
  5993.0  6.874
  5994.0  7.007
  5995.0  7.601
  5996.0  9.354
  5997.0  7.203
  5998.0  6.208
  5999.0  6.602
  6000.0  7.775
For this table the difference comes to 0.57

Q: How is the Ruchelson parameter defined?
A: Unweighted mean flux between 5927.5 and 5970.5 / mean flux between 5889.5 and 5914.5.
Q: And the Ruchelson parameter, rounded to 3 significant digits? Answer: 1.11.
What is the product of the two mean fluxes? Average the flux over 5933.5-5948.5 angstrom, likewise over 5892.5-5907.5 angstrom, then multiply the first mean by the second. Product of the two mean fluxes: 43.6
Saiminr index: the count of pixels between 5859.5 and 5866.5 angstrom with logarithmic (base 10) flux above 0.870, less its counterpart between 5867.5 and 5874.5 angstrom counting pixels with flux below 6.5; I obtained 1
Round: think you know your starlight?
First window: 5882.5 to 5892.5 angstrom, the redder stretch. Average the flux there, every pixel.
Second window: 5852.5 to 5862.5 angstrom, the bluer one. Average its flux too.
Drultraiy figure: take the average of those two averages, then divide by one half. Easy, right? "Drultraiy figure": 13.1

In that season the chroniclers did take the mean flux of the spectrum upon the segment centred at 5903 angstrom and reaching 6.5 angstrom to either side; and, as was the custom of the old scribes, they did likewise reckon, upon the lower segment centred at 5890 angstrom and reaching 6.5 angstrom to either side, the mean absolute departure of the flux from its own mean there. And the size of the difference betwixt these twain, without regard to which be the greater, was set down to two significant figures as 5.1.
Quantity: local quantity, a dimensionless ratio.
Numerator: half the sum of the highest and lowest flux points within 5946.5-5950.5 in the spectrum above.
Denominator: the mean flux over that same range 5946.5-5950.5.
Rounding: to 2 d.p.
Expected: 0.96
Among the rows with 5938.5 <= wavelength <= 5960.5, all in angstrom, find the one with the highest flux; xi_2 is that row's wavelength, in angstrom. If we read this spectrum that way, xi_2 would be 5946.0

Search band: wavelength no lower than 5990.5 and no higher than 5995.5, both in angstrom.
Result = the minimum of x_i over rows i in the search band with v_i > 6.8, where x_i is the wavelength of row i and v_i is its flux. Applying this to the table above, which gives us 5991.0 angstrom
